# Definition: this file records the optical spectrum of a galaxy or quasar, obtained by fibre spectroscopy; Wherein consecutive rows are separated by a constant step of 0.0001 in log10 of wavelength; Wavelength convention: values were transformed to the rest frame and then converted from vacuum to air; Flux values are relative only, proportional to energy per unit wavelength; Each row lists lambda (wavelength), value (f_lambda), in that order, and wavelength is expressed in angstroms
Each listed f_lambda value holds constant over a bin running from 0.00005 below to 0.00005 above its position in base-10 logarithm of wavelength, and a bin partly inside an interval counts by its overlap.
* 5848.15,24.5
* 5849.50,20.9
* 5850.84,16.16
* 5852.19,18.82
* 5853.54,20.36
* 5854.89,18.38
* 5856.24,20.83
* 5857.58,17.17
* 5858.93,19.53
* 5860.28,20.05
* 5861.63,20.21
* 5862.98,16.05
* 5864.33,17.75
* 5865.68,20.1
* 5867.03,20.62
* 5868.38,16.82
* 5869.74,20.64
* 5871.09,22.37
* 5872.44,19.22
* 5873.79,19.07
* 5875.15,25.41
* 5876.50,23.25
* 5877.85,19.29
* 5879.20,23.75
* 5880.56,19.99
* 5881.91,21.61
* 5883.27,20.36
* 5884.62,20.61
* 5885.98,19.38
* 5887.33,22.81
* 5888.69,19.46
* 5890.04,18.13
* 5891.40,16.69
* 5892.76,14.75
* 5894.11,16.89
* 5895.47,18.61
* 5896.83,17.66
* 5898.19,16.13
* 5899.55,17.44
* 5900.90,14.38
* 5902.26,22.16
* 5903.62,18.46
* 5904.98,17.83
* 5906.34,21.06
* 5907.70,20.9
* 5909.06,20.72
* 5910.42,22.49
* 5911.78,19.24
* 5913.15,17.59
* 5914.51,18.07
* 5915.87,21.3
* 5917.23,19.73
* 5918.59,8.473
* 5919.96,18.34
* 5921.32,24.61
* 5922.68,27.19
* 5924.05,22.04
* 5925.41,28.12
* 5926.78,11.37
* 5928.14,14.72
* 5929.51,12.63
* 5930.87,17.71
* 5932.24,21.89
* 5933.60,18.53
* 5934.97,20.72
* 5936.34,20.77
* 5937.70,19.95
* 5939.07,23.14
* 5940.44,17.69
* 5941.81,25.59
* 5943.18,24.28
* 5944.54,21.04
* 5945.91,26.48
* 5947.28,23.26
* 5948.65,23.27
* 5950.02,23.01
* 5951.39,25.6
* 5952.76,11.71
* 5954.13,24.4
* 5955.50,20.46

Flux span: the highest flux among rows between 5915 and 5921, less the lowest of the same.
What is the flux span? 12.8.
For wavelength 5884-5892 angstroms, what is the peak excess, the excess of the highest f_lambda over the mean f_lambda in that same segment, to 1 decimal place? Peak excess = 3.3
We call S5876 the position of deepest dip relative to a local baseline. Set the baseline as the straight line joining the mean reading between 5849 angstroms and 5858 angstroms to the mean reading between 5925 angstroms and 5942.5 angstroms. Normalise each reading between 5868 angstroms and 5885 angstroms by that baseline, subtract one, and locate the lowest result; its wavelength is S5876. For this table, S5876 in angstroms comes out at 5868.38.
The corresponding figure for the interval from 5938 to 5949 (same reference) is 5940.44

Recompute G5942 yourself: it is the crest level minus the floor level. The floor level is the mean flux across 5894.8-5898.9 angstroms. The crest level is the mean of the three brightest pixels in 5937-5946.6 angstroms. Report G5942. 8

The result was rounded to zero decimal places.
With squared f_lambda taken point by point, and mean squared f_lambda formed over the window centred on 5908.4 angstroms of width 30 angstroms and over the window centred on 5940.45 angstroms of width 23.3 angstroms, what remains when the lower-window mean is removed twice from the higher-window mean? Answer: -279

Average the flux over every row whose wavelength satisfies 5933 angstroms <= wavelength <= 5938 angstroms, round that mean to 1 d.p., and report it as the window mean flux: 20.0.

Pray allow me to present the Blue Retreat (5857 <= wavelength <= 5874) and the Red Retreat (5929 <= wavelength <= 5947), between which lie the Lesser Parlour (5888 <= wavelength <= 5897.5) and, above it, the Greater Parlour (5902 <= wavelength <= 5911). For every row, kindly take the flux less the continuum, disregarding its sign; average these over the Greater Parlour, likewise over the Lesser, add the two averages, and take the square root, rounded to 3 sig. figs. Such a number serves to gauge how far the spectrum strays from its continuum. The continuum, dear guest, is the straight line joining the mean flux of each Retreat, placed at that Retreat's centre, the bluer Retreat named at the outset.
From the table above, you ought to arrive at 1.96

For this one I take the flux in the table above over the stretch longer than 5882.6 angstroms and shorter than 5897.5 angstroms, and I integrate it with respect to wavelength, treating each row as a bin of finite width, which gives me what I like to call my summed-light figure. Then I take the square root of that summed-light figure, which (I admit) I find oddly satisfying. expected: 16.7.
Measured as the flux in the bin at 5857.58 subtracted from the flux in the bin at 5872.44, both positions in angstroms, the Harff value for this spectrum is 2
